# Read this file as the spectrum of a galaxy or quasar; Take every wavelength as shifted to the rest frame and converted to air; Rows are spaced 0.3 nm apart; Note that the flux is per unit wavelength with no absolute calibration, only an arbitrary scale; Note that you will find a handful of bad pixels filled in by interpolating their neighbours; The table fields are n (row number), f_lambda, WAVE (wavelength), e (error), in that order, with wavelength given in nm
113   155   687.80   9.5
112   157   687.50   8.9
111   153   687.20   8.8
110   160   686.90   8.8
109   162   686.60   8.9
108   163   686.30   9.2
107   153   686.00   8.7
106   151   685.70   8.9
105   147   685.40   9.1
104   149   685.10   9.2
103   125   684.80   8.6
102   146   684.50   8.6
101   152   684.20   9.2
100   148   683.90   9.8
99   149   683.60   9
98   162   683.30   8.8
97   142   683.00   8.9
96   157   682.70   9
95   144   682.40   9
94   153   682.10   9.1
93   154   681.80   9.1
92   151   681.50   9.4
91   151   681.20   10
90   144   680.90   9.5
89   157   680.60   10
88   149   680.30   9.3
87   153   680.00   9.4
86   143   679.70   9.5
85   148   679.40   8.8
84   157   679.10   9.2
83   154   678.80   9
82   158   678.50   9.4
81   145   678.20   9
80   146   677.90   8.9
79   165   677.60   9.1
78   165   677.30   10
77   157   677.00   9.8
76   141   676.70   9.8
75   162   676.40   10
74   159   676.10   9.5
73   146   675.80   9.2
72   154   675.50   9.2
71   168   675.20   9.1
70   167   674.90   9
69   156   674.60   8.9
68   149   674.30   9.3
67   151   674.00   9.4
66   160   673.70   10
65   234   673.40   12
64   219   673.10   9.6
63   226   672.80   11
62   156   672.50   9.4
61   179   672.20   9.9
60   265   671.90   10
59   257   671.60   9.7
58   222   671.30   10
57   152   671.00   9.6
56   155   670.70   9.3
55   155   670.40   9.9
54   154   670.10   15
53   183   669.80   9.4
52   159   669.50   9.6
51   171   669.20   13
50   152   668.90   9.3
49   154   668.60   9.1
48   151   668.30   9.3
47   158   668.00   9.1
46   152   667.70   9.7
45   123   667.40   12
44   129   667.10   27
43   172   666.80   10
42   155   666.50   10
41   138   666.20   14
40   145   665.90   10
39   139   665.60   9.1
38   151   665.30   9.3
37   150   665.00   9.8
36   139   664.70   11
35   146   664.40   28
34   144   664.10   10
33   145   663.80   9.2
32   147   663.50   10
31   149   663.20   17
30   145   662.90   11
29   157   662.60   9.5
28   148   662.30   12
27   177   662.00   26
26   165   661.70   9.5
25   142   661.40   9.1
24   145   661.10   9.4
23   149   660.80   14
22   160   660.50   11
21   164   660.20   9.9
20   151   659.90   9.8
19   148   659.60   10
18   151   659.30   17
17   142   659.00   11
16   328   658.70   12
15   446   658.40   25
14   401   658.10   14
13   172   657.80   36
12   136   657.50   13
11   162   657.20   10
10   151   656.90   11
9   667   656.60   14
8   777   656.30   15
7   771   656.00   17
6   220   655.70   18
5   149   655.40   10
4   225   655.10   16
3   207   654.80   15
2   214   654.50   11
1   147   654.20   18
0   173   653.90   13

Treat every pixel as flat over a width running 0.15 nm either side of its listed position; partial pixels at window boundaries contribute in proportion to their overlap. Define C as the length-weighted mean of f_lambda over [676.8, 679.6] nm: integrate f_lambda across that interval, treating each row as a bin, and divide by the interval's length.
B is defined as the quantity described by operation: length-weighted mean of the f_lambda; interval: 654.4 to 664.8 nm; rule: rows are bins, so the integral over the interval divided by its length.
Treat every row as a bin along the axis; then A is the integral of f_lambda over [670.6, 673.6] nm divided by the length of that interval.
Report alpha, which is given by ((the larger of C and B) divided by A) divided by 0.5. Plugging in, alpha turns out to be 2.2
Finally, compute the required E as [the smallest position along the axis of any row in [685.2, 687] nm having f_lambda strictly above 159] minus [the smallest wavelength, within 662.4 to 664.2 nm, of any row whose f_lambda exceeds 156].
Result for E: 23.70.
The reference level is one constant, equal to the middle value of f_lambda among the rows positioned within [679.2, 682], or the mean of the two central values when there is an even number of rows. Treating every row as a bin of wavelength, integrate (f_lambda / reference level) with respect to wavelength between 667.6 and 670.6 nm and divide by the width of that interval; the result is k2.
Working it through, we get 1.05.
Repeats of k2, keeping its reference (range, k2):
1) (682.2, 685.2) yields 0.98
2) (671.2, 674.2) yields 1.36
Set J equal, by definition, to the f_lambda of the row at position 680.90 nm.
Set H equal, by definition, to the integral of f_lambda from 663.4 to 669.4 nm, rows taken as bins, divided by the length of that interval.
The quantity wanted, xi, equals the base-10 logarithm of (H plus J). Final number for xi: 2.47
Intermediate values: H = 148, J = 144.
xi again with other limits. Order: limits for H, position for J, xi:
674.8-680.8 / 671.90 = 2.62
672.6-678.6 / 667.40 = 2.46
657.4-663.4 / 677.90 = 2.52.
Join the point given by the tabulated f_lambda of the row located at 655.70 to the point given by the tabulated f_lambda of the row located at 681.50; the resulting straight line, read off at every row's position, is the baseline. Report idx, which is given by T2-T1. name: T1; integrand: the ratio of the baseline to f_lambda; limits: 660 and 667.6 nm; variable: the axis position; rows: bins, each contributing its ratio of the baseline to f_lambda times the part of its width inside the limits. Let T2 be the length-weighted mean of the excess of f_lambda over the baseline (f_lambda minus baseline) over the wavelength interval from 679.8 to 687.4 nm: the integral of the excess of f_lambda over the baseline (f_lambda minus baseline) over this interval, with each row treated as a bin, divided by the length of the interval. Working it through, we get -5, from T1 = 10.2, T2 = 5.6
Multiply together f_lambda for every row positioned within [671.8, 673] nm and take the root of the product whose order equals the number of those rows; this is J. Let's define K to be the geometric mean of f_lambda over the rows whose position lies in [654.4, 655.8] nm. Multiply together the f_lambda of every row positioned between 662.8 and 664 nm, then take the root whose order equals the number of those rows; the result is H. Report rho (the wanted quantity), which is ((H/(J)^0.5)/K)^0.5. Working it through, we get 0.226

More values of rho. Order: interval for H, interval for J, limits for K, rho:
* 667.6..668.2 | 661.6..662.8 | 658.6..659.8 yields 0.261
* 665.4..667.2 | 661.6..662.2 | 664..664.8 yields 0.279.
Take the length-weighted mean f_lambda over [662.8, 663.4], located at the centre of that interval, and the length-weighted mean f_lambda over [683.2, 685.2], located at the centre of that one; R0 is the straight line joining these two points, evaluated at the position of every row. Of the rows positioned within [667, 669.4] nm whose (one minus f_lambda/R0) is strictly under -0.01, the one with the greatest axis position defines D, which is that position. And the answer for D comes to 669.20 nm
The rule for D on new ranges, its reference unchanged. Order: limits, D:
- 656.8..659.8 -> 659.30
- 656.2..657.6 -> 657.20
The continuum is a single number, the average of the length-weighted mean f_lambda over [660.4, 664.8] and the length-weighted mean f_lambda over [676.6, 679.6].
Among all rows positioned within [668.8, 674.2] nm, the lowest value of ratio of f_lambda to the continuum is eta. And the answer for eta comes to 0.99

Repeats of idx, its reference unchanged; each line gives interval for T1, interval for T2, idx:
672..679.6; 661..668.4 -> -55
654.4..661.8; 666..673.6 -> -16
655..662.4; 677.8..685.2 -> -10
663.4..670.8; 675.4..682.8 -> -14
